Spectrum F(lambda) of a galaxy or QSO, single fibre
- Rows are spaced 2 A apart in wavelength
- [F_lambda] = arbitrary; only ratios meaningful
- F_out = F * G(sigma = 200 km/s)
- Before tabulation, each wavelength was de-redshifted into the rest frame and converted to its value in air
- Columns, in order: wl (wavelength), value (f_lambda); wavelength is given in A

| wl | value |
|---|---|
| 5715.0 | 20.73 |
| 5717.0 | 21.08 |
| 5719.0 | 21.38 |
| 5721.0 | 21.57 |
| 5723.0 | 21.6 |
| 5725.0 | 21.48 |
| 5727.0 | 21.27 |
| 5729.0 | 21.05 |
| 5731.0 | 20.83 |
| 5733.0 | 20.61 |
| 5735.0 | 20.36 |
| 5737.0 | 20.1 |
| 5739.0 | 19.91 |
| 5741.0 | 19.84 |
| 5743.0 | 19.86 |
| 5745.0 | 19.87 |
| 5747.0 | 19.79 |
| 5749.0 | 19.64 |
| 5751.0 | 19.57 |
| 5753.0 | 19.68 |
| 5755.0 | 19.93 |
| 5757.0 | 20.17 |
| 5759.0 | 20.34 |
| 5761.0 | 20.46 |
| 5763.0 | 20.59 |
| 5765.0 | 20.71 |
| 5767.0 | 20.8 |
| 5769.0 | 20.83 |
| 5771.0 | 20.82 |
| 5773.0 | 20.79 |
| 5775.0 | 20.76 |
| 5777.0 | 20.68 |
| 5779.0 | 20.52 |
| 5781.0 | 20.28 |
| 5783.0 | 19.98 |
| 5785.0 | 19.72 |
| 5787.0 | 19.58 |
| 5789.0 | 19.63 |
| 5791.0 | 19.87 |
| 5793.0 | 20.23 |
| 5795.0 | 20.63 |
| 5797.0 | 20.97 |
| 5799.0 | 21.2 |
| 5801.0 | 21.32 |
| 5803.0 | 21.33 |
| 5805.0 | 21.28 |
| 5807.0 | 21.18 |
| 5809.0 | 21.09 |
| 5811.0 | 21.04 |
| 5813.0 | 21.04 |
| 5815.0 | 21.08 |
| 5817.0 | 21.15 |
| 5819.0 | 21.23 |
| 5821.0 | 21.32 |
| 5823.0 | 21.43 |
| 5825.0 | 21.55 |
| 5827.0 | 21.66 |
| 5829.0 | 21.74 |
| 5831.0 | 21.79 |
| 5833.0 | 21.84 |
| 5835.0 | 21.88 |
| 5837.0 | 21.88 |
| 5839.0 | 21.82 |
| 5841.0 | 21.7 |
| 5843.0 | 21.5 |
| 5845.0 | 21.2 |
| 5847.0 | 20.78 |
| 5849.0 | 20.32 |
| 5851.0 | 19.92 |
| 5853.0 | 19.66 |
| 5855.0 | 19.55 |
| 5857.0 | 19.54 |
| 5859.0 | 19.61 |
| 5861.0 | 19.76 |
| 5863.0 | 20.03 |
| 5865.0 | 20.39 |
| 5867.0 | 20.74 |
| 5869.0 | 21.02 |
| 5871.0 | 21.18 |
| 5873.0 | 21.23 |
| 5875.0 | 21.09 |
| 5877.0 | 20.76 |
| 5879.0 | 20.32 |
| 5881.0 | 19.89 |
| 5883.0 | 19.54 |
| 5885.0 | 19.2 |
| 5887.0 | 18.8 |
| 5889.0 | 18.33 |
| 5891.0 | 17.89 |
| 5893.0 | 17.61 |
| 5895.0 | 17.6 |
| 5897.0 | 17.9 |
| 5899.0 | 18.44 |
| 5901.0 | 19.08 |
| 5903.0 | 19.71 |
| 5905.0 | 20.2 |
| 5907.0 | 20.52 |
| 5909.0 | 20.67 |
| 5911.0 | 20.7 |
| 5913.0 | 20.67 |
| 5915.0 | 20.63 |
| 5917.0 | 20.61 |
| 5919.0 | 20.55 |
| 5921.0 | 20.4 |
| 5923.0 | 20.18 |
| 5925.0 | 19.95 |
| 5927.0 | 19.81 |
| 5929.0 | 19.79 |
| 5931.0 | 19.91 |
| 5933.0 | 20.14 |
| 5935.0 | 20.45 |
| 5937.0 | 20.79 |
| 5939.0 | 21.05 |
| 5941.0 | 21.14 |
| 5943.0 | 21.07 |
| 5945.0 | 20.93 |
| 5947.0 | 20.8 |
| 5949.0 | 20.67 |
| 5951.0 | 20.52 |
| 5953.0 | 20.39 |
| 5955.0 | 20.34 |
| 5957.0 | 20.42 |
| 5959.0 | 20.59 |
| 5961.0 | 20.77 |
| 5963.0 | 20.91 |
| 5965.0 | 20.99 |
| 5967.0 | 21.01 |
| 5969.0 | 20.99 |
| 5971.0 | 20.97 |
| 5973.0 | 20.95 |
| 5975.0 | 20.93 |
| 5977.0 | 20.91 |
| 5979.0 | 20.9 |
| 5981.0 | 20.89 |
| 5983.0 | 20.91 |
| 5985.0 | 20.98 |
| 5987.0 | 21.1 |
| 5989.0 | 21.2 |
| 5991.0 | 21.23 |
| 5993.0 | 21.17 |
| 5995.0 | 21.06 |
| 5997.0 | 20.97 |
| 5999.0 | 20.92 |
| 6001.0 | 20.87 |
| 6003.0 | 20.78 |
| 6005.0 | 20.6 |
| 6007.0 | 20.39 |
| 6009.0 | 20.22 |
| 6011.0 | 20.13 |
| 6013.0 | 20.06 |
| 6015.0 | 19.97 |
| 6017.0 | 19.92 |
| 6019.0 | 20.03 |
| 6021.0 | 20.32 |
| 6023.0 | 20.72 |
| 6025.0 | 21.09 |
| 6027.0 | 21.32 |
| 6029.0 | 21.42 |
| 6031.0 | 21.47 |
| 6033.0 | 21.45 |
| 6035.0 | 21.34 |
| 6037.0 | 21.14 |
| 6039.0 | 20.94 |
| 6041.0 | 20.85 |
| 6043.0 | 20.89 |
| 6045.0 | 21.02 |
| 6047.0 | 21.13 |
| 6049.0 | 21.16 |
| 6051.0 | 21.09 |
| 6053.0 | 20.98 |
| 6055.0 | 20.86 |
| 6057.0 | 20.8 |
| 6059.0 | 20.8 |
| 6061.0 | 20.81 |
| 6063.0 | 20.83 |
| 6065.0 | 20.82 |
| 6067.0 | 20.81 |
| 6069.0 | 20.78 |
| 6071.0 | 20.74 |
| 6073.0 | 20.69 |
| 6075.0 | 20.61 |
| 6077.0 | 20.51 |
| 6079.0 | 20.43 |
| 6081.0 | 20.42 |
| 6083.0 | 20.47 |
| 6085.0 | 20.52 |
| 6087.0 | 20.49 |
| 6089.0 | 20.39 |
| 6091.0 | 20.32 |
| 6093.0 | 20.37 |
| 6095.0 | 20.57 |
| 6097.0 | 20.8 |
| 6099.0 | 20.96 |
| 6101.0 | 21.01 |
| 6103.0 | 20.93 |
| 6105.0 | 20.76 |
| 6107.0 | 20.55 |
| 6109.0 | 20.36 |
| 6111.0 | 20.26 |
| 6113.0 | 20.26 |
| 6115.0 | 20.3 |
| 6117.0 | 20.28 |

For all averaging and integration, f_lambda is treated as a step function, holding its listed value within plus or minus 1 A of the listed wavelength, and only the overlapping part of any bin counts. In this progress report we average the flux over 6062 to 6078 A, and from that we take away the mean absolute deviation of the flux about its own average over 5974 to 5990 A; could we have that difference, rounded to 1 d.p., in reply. 20.6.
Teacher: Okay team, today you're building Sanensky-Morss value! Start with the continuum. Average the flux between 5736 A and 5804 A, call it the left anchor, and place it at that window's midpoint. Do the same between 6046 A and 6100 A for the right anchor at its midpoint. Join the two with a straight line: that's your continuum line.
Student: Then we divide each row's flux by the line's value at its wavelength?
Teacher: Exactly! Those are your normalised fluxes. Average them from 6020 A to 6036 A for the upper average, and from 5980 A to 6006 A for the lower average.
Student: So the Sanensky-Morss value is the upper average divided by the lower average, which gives 1.01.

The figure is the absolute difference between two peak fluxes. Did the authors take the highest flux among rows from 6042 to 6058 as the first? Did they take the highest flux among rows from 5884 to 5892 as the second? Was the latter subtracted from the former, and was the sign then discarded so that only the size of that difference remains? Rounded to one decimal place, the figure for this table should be 2.0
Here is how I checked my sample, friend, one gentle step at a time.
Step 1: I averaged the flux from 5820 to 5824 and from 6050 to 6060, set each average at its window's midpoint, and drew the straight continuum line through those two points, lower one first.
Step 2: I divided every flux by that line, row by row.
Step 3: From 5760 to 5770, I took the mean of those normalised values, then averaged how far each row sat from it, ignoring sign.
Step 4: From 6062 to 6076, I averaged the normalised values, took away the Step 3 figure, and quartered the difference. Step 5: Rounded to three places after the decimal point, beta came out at 0.247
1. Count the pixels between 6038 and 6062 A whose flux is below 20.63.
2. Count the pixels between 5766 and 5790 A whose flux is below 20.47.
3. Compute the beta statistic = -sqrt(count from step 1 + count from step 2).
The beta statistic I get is -2.24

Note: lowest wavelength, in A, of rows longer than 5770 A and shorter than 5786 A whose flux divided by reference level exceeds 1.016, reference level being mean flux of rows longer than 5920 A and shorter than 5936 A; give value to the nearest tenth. 5771.0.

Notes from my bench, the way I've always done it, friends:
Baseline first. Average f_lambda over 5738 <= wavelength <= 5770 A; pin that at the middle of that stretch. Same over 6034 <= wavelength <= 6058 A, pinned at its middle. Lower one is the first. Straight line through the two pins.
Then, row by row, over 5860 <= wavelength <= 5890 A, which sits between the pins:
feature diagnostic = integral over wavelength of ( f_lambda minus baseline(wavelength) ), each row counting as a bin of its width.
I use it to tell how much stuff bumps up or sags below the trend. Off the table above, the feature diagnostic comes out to -10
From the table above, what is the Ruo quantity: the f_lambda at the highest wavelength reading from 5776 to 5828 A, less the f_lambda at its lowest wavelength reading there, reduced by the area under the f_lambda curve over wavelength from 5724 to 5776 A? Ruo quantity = -1059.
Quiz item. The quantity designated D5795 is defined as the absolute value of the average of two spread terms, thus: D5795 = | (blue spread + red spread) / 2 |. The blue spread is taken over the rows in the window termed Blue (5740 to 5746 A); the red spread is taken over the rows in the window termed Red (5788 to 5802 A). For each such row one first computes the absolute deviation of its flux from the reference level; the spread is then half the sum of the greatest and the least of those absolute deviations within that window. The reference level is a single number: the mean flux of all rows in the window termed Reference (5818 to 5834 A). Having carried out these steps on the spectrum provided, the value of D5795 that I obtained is 1.4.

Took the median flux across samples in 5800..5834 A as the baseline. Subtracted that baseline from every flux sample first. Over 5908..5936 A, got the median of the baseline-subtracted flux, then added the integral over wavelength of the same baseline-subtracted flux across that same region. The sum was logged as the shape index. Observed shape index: -29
